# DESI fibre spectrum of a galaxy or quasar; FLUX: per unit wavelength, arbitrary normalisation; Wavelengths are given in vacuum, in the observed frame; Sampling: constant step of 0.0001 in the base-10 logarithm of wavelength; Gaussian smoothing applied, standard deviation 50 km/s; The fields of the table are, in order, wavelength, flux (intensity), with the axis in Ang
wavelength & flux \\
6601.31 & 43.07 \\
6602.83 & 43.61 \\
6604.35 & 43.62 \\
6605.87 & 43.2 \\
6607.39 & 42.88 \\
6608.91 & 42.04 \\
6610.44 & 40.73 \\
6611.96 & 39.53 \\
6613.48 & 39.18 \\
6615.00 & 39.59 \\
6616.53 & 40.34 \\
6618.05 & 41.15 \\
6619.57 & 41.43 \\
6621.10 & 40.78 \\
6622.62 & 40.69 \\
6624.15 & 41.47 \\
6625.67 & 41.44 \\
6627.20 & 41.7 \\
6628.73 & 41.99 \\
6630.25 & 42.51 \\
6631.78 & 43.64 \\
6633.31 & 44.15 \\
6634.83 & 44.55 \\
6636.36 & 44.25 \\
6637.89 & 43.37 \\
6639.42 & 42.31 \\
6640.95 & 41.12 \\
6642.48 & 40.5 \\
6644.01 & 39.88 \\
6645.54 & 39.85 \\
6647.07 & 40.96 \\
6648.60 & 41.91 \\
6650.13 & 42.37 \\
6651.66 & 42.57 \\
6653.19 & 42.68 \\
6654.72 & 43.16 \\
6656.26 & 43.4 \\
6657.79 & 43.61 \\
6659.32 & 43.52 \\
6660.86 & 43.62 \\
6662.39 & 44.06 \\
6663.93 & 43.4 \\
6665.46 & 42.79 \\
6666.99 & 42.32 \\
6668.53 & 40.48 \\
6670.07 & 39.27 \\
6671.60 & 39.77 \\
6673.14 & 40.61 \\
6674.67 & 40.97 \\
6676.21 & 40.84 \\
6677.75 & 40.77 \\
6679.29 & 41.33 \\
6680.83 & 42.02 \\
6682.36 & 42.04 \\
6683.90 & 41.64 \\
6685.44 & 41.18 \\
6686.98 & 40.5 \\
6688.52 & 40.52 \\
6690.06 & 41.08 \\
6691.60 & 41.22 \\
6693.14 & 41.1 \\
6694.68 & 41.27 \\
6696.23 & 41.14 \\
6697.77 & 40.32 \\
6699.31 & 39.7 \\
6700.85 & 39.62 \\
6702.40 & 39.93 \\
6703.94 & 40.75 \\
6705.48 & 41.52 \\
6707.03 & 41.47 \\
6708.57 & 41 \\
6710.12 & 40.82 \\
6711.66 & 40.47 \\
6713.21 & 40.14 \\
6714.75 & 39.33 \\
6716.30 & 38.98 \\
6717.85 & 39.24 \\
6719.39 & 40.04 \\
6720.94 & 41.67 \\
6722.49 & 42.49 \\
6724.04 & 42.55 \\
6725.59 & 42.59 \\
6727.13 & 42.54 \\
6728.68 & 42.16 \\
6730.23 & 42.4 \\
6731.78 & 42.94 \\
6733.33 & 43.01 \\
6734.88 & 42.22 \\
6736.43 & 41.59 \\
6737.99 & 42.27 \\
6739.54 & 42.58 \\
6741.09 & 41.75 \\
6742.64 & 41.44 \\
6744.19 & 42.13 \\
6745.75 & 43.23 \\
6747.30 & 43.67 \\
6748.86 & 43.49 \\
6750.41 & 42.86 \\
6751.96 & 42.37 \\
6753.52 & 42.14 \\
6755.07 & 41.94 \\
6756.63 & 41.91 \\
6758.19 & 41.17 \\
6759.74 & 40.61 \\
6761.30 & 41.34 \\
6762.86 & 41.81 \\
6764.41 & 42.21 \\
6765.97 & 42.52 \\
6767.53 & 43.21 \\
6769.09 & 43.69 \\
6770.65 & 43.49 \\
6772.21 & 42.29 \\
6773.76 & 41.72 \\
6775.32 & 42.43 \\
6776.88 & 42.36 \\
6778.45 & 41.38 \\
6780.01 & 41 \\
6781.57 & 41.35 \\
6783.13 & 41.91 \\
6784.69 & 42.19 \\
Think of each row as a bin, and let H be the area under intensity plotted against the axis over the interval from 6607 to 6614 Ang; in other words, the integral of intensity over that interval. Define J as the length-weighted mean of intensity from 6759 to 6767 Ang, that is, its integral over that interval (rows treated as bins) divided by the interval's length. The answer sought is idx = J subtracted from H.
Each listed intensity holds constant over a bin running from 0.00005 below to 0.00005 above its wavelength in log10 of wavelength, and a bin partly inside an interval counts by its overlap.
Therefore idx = 244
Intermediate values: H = 286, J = 41.7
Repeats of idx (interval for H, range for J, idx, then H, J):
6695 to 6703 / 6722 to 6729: 279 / 321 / 42.5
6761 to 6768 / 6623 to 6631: 254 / 296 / 41.8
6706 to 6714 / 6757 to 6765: 285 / 326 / 41.5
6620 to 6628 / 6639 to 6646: 289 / 329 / 40.7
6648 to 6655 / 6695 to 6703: 258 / 298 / 40.2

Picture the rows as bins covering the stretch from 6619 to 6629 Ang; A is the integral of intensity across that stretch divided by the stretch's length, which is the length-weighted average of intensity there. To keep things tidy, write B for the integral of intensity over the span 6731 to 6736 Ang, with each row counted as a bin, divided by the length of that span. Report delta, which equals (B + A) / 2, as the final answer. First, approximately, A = 41.3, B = 42.7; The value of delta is 42.0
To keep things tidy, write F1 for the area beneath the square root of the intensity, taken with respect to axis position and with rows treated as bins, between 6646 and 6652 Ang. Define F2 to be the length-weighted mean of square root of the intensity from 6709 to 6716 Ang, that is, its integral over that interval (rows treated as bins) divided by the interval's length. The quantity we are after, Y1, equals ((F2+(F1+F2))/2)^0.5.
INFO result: 5.07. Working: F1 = 38.8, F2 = 6.33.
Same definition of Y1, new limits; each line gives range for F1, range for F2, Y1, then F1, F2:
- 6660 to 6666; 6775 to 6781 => 5.12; 39.5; 6.45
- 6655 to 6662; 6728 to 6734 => 5.44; 46.2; 6.53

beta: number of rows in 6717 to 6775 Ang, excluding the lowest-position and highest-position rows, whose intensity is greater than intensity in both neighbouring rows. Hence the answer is 5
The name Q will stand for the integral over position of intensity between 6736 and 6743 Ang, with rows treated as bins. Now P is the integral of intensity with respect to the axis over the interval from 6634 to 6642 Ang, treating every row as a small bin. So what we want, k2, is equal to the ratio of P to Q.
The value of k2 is 1.17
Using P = 344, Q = 294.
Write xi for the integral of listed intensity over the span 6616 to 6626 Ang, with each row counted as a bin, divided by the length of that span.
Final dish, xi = 41.1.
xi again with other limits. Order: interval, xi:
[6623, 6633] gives 42.1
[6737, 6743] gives 42.0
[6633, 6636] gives 44.4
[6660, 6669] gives 42.8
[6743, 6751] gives 43.0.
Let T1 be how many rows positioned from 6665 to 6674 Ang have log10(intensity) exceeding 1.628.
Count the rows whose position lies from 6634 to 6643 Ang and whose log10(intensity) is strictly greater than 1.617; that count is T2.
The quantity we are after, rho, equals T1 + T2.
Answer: 5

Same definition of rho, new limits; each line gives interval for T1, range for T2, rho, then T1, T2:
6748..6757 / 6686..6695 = 2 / 2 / 0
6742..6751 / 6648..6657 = 10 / 4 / 6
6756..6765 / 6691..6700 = 0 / 0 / 0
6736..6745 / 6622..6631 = 6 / 1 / 5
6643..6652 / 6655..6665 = 7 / 1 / 6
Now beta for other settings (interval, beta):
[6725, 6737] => 1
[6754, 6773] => 1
